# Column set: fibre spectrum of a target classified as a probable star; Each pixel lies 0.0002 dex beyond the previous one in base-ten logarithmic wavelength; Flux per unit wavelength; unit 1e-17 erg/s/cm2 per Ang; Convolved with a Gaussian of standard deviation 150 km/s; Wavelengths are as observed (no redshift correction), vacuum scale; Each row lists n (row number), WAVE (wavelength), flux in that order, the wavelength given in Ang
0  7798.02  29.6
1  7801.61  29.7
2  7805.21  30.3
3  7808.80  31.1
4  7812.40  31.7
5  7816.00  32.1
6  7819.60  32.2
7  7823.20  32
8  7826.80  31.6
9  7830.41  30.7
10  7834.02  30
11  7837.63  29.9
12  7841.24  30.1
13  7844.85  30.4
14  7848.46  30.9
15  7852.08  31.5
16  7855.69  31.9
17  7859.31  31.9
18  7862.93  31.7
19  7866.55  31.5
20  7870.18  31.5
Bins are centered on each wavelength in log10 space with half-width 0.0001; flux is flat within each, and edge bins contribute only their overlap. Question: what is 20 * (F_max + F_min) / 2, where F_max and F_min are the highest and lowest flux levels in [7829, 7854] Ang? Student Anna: 614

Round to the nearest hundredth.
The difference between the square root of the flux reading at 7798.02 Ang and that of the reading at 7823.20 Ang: -0.22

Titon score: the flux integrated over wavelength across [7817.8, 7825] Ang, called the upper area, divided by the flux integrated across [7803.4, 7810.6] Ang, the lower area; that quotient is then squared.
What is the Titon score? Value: 1.10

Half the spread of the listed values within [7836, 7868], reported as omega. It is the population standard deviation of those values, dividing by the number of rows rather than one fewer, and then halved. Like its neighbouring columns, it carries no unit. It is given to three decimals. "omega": 0.370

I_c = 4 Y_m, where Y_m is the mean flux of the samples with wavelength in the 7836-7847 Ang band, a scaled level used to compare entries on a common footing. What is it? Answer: 121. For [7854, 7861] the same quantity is 128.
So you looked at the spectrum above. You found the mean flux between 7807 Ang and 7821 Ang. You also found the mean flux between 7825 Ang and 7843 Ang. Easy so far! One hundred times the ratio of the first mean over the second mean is 104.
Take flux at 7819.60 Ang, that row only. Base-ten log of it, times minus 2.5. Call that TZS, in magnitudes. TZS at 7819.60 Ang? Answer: -3.77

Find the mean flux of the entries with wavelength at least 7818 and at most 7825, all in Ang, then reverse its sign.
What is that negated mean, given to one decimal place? -32.1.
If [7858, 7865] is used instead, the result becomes -31.8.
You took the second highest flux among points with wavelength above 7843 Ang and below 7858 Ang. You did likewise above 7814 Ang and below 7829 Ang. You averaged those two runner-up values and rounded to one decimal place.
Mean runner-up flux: 31.8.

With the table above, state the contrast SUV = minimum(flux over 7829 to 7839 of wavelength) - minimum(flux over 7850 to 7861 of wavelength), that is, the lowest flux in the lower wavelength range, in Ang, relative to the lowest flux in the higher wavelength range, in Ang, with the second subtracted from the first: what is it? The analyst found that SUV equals -1.6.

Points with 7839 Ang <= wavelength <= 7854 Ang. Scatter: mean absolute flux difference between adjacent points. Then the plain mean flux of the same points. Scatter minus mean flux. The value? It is -30.3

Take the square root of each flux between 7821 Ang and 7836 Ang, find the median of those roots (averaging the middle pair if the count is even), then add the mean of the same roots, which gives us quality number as 11.2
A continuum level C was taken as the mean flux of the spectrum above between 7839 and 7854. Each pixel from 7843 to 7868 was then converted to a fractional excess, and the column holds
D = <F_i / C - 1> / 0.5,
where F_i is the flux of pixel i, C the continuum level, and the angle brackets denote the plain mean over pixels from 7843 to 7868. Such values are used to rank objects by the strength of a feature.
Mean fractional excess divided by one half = 0.044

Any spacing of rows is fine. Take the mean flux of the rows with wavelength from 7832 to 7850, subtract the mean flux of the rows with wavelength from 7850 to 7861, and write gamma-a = -1.5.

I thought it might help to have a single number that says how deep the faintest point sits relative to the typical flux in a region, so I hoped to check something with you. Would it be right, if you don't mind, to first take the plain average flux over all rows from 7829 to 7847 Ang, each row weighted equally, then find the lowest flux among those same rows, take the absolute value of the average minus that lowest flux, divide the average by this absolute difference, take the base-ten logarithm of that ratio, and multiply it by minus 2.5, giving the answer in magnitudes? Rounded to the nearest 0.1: -4.9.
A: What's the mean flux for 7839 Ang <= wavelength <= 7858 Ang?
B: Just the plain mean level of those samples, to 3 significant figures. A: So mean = 31.0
